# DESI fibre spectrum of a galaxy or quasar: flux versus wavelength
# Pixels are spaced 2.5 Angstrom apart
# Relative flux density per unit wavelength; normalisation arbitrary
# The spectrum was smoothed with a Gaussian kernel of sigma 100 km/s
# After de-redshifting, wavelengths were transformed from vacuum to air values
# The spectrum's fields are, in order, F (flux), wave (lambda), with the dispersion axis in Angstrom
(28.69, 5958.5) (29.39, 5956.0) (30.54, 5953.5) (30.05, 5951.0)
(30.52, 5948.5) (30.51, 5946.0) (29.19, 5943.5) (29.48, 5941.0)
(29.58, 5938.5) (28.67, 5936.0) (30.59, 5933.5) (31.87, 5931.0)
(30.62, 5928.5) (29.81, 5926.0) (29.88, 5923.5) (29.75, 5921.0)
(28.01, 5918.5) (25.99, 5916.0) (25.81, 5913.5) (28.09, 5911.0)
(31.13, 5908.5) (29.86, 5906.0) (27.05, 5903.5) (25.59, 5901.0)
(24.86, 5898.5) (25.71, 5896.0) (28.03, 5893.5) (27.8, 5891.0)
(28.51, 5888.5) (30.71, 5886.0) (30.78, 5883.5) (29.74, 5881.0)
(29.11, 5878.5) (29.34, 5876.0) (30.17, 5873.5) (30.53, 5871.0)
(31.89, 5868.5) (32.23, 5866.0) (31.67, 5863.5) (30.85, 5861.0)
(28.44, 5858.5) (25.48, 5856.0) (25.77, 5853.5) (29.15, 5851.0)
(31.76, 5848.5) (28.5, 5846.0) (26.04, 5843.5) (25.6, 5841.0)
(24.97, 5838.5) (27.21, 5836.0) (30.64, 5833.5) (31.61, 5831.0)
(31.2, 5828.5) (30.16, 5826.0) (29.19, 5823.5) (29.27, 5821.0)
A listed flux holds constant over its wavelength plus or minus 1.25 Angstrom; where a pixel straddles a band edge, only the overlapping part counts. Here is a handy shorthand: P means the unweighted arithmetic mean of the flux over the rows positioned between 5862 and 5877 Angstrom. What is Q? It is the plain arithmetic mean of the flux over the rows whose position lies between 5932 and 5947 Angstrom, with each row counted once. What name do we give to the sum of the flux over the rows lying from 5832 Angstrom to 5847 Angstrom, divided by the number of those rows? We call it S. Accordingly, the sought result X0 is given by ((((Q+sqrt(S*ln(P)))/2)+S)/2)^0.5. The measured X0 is 4.84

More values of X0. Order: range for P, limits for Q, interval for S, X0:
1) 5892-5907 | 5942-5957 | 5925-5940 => 5.01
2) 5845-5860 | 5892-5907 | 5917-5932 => 4.92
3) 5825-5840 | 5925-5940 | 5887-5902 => 4.83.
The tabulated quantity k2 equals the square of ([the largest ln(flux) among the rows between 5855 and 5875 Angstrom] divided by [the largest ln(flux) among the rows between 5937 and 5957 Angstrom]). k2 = 1.032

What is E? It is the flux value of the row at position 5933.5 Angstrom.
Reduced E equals 30.59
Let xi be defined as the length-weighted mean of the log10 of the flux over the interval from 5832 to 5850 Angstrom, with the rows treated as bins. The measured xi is 1.44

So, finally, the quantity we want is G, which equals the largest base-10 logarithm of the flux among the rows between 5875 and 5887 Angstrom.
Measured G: 1.49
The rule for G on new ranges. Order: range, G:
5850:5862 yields 1.49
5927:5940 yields 1.50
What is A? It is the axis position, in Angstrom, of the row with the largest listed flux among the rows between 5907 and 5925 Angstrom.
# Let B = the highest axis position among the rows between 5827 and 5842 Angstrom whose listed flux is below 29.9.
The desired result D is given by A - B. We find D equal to 67.5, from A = 5908.5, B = 5841.0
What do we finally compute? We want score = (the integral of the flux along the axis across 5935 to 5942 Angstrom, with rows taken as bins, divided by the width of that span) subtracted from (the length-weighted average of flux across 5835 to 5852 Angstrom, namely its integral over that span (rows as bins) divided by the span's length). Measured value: -1.7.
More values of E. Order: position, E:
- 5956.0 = 29.39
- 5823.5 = 29.19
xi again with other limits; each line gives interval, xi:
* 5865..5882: 1.48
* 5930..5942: 1.48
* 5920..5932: 1.48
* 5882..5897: 1.46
